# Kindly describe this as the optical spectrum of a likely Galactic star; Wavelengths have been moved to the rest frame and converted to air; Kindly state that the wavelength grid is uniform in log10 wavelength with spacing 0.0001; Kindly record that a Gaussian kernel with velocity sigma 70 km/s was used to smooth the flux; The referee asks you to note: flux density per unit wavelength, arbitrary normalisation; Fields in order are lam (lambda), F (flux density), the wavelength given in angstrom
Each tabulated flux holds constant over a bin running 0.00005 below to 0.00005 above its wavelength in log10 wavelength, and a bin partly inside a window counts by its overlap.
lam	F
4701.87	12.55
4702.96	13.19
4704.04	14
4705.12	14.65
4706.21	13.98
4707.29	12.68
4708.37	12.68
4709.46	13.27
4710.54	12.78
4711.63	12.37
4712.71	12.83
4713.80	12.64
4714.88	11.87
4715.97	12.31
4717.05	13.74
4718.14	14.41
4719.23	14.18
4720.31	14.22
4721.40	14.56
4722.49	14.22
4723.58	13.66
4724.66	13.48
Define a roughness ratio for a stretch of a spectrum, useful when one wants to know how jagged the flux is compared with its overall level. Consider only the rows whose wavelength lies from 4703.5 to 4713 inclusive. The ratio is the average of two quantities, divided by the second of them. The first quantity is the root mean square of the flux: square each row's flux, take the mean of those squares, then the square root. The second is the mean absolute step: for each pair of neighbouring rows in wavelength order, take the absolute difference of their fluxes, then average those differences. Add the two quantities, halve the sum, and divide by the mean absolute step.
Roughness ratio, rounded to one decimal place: 12.1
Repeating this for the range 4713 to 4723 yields 13.3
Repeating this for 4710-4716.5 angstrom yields 14.2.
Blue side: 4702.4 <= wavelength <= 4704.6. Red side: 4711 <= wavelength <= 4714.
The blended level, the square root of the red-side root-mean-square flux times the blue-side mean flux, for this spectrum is 13.1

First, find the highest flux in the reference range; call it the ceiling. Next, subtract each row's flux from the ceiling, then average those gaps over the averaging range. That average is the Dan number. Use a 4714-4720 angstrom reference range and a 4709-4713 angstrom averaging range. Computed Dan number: 1.6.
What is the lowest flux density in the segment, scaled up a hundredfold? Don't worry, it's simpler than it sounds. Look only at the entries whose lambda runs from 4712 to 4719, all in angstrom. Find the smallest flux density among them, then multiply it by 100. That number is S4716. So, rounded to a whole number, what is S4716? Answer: 1187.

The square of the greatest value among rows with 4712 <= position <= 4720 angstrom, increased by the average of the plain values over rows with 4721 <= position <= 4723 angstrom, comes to 222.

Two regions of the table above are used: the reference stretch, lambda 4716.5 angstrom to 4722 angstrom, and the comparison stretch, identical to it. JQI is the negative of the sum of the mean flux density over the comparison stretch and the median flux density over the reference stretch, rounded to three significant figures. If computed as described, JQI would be -28.4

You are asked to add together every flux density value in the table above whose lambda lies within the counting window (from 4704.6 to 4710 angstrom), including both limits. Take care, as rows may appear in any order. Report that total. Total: 67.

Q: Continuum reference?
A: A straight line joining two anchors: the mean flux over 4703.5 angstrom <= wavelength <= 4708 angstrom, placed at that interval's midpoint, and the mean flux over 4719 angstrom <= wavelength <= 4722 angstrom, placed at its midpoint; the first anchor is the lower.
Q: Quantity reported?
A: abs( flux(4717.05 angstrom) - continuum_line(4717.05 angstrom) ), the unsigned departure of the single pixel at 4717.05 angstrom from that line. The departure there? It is 0.5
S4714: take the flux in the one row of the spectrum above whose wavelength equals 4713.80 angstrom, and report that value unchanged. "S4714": 12.64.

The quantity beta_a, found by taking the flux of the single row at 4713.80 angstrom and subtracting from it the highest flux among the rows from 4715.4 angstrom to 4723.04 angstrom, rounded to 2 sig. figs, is -1.9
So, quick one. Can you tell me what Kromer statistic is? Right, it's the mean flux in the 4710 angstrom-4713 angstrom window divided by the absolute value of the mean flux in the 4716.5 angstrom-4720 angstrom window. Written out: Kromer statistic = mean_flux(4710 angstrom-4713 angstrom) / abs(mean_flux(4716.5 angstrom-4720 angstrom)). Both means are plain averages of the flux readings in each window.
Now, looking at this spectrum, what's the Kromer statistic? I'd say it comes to 0.90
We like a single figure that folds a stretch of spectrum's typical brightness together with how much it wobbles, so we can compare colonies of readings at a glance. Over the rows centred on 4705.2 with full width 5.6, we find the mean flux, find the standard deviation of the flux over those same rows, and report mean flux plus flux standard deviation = 14.4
